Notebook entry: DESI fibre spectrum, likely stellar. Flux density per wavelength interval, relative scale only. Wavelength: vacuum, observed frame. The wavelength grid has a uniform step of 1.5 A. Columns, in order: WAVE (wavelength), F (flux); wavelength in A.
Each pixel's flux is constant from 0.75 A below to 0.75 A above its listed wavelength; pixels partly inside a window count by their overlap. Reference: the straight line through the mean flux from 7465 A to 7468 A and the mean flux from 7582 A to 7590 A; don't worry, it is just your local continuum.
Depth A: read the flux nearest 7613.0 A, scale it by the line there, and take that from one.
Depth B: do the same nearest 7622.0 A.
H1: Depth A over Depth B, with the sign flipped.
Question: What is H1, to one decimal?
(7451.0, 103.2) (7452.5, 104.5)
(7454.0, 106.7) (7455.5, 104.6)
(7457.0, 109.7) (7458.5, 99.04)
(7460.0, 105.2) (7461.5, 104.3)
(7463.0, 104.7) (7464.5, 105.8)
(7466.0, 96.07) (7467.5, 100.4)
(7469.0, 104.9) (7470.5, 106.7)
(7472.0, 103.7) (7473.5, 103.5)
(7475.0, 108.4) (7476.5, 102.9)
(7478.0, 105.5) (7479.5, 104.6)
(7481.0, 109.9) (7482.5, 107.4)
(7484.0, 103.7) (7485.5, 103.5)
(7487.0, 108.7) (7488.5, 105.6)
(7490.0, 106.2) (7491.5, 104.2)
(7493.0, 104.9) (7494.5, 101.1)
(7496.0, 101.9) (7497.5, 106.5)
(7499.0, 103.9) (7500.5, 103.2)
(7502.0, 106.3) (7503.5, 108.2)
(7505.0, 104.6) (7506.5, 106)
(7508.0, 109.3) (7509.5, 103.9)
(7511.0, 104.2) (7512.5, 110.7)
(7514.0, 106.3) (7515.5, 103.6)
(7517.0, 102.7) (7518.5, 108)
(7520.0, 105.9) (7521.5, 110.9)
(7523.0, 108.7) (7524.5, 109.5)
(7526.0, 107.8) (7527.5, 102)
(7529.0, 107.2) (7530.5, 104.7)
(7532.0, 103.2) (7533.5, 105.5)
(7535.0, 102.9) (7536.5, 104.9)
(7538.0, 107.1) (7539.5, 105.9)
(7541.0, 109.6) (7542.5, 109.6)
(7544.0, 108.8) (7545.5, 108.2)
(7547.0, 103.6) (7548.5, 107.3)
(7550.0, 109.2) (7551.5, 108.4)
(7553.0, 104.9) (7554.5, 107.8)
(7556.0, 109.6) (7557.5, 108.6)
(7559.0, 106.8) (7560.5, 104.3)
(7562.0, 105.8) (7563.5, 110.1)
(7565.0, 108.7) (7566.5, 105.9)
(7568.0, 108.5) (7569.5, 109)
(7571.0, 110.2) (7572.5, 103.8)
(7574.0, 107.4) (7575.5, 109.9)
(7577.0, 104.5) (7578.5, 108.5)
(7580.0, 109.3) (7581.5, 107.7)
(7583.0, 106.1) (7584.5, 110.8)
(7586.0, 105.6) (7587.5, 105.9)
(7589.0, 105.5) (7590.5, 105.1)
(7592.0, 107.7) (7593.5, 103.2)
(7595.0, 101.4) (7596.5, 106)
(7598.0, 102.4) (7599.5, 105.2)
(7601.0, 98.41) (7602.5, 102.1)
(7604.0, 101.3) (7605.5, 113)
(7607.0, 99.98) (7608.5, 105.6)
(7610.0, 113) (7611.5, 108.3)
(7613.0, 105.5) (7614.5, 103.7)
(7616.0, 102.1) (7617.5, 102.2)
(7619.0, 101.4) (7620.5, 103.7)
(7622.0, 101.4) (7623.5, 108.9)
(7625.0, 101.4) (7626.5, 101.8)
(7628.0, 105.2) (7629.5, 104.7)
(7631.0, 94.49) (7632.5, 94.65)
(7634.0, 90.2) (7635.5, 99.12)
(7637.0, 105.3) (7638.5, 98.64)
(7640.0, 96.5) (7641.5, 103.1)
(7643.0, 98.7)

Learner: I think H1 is -0.4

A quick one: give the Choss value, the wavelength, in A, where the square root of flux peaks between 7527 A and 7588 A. 7584.5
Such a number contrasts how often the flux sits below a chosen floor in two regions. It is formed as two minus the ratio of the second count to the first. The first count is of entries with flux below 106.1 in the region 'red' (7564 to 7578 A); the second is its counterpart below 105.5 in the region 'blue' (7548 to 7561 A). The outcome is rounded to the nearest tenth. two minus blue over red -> 1.3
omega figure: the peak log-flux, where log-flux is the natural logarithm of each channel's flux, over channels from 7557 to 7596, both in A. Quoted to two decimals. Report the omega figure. 4.71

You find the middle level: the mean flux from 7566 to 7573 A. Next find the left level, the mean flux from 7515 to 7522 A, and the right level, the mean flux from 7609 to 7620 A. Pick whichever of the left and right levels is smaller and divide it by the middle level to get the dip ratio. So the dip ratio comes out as 0.98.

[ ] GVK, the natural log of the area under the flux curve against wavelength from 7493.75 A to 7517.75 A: 7.83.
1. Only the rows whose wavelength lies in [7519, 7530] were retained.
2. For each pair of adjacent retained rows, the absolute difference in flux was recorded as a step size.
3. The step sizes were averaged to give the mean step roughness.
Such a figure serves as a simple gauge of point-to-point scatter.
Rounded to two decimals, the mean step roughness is 3.45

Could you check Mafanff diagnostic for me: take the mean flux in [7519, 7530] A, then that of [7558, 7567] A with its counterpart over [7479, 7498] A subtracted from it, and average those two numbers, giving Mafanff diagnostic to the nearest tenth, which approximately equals 54.6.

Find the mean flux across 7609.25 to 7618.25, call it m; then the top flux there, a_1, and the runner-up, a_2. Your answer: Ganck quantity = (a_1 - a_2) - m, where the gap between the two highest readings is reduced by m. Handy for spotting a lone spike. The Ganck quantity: -101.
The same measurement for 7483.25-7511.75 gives -104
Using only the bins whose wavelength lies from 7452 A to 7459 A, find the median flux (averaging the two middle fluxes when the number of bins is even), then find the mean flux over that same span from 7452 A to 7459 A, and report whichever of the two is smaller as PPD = 105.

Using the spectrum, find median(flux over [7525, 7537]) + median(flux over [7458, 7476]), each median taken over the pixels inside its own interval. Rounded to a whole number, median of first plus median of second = 209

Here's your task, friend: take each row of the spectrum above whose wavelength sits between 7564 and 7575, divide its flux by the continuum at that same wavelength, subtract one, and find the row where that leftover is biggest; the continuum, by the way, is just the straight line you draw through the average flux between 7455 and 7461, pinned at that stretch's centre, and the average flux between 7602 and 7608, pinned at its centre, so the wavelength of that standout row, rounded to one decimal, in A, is 7571.0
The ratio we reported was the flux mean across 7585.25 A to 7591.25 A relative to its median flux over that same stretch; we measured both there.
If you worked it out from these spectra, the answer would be 1.00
